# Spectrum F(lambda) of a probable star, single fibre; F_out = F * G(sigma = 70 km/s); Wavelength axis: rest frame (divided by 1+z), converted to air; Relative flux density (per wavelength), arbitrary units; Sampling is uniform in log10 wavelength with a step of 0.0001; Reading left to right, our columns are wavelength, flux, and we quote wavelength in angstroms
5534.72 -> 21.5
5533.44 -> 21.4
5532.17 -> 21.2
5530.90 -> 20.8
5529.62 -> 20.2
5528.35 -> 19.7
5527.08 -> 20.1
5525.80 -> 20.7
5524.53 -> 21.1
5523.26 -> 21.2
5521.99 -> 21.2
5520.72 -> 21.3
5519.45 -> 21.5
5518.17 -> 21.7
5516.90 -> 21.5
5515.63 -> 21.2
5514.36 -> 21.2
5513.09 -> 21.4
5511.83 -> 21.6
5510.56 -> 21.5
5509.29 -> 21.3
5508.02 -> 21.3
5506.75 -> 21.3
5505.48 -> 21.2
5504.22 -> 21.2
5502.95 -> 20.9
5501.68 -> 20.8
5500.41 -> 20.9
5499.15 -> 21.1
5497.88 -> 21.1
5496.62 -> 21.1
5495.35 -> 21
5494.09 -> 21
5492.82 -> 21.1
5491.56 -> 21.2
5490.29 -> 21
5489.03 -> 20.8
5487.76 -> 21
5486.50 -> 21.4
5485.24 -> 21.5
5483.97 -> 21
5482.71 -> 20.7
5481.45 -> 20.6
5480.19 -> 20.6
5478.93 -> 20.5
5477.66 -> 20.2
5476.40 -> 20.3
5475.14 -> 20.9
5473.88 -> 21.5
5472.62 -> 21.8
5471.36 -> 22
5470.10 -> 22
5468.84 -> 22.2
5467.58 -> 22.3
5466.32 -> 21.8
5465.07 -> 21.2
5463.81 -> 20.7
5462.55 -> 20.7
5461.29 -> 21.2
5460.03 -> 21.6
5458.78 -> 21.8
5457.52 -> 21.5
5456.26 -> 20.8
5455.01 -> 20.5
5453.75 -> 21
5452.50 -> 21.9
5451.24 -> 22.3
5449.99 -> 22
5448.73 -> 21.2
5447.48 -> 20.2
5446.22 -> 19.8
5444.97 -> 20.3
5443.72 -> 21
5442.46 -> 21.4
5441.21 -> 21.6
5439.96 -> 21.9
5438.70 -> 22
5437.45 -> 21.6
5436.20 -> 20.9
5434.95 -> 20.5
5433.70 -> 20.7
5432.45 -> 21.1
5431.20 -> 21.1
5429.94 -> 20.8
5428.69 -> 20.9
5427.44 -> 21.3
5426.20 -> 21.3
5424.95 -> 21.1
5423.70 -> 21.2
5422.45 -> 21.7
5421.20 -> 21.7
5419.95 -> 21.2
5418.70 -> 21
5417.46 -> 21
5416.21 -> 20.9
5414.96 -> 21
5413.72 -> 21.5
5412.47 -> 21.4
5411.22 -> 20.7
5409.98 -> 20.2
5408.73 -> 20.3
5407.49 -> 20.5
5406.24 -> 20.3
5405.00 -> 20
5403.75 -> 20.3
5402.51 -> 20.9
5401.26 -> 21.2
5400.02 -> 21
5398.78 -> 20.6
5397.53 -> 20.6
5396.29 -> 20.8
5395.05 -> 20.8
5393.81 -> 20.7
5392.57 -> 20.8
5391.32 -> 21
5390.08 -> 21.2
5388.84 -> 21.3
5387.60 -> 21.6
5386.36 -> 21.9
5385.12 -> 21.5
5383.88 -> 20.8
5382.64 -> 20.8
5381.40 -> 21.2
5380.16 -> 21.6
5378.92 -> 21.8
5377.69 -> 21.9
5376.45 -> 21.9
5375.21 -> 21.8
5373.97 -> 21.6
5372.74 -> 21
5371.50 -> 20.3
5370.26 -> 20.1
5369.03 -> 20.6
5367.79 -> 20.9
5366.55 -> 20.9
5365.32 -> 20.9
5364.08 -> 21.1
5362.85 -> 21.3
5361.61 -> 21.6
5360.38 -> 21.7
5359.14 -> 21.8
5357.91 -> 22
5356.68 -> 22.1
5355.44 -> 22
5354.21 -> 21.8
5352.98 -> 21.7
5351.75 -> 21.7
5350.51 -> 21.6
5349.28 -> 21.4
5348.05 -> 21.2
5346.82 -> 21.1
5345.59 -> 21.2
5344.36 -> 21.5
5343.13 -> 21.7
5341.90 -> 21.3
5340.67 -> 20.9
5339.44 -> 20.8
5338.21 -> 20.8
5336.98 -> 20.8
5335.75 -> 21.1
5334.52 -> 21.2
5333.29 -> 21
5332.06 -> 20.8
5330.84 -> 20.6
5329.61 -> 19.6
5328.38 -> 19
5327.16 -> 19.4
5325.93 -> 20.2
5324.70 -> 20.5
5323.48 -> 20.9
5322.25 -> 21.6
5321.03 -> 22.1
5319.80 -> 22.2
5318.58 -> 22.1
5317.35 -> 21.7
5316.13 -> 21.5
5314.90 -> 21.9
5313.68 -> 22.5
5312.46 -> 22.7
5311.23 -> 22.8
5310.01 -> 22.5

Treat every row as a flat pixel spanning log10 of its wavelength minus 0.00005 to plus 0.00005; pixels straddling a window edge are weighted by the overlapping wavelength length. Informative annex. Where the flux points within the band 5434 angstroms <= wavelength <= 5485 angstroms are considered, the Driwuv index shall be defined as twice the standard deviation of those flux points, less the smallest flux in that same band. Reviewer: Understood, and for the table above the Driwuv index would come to -18.5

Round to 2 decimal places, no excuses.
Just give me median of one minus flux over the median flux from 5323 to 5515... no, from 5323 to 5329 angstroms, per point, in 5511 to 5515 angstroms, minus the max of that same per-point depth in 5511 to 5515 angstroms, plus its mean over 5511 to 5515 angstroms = -0.07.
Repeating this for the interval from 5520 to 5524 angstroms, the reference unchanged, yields -0.05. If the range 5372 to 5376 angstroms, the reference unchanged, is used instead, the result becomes -0.09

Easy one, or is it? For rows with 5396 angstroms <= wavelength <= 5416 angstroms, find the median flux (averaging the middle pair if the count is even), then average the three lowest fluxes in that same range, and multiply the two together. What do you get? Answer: 416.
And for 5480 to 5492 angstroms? 433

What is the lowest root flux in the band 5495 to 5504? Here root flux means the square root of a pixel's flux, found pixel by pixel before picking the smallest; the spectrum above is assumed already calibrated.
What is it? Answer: 4.56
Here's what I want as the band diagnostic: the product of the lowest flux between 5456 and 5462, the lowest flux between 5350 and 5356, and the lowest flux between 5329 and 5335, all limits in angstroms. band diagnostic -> 8806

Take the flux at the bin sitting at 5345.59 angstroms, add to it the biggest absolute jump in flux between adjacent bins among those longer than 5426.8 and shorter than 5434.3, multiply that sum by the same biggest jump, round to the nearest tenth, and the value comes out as 8.6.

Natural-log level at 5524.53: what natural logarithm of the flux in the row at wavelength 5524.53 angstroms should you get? 3.05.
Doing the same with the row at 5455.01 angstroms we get 3.02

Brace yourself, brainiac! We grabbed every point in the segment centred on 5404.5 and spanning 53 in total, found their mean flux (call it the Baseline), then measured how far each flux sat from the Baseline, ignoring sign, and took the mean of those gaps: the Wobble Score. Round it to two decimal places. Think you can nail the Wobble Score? 0.36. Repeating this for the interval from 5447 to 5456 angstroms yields 0.66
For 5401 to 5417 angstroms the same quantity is 0.41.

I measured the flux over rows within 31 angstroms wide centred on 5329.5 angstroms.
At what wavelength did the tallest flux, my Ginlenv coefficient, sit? 5319.80 angstroms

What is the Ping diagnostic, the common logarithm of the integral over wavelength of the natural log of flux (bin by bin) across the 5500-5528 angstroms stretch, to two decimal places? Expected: 1.93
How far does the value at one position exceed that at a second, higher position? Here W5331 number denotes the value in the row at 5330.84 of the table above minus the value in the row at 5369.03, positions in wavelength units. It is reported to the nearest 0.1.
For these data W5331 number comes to 0.0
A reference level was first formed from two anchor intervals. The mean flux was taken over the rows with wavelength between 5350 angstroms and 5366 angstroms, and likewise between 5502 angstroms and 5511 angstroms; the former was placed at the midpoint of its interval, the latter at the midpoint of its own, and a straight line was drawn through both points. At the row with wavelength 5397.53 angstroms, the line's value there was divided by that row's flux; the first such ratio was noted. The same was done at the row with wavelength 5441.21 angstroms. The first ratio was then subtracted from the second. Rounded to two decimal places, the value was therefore -0.05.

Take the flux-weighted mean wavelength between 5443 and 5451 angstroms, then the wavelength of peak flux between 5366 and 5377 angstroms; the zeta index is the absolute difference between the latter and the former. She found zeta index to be 70.4 angstroms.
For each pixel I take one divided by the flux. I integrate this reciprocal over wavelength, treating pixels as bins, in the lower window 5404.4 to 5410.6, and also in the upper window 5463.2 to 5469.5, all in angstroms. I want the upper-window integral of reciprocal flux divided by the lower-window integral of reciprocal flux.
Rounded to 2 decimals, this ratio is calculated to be 0.95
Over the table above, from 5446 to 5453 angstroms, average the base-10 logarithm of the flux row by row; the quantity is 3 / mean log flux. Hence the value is 2.261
